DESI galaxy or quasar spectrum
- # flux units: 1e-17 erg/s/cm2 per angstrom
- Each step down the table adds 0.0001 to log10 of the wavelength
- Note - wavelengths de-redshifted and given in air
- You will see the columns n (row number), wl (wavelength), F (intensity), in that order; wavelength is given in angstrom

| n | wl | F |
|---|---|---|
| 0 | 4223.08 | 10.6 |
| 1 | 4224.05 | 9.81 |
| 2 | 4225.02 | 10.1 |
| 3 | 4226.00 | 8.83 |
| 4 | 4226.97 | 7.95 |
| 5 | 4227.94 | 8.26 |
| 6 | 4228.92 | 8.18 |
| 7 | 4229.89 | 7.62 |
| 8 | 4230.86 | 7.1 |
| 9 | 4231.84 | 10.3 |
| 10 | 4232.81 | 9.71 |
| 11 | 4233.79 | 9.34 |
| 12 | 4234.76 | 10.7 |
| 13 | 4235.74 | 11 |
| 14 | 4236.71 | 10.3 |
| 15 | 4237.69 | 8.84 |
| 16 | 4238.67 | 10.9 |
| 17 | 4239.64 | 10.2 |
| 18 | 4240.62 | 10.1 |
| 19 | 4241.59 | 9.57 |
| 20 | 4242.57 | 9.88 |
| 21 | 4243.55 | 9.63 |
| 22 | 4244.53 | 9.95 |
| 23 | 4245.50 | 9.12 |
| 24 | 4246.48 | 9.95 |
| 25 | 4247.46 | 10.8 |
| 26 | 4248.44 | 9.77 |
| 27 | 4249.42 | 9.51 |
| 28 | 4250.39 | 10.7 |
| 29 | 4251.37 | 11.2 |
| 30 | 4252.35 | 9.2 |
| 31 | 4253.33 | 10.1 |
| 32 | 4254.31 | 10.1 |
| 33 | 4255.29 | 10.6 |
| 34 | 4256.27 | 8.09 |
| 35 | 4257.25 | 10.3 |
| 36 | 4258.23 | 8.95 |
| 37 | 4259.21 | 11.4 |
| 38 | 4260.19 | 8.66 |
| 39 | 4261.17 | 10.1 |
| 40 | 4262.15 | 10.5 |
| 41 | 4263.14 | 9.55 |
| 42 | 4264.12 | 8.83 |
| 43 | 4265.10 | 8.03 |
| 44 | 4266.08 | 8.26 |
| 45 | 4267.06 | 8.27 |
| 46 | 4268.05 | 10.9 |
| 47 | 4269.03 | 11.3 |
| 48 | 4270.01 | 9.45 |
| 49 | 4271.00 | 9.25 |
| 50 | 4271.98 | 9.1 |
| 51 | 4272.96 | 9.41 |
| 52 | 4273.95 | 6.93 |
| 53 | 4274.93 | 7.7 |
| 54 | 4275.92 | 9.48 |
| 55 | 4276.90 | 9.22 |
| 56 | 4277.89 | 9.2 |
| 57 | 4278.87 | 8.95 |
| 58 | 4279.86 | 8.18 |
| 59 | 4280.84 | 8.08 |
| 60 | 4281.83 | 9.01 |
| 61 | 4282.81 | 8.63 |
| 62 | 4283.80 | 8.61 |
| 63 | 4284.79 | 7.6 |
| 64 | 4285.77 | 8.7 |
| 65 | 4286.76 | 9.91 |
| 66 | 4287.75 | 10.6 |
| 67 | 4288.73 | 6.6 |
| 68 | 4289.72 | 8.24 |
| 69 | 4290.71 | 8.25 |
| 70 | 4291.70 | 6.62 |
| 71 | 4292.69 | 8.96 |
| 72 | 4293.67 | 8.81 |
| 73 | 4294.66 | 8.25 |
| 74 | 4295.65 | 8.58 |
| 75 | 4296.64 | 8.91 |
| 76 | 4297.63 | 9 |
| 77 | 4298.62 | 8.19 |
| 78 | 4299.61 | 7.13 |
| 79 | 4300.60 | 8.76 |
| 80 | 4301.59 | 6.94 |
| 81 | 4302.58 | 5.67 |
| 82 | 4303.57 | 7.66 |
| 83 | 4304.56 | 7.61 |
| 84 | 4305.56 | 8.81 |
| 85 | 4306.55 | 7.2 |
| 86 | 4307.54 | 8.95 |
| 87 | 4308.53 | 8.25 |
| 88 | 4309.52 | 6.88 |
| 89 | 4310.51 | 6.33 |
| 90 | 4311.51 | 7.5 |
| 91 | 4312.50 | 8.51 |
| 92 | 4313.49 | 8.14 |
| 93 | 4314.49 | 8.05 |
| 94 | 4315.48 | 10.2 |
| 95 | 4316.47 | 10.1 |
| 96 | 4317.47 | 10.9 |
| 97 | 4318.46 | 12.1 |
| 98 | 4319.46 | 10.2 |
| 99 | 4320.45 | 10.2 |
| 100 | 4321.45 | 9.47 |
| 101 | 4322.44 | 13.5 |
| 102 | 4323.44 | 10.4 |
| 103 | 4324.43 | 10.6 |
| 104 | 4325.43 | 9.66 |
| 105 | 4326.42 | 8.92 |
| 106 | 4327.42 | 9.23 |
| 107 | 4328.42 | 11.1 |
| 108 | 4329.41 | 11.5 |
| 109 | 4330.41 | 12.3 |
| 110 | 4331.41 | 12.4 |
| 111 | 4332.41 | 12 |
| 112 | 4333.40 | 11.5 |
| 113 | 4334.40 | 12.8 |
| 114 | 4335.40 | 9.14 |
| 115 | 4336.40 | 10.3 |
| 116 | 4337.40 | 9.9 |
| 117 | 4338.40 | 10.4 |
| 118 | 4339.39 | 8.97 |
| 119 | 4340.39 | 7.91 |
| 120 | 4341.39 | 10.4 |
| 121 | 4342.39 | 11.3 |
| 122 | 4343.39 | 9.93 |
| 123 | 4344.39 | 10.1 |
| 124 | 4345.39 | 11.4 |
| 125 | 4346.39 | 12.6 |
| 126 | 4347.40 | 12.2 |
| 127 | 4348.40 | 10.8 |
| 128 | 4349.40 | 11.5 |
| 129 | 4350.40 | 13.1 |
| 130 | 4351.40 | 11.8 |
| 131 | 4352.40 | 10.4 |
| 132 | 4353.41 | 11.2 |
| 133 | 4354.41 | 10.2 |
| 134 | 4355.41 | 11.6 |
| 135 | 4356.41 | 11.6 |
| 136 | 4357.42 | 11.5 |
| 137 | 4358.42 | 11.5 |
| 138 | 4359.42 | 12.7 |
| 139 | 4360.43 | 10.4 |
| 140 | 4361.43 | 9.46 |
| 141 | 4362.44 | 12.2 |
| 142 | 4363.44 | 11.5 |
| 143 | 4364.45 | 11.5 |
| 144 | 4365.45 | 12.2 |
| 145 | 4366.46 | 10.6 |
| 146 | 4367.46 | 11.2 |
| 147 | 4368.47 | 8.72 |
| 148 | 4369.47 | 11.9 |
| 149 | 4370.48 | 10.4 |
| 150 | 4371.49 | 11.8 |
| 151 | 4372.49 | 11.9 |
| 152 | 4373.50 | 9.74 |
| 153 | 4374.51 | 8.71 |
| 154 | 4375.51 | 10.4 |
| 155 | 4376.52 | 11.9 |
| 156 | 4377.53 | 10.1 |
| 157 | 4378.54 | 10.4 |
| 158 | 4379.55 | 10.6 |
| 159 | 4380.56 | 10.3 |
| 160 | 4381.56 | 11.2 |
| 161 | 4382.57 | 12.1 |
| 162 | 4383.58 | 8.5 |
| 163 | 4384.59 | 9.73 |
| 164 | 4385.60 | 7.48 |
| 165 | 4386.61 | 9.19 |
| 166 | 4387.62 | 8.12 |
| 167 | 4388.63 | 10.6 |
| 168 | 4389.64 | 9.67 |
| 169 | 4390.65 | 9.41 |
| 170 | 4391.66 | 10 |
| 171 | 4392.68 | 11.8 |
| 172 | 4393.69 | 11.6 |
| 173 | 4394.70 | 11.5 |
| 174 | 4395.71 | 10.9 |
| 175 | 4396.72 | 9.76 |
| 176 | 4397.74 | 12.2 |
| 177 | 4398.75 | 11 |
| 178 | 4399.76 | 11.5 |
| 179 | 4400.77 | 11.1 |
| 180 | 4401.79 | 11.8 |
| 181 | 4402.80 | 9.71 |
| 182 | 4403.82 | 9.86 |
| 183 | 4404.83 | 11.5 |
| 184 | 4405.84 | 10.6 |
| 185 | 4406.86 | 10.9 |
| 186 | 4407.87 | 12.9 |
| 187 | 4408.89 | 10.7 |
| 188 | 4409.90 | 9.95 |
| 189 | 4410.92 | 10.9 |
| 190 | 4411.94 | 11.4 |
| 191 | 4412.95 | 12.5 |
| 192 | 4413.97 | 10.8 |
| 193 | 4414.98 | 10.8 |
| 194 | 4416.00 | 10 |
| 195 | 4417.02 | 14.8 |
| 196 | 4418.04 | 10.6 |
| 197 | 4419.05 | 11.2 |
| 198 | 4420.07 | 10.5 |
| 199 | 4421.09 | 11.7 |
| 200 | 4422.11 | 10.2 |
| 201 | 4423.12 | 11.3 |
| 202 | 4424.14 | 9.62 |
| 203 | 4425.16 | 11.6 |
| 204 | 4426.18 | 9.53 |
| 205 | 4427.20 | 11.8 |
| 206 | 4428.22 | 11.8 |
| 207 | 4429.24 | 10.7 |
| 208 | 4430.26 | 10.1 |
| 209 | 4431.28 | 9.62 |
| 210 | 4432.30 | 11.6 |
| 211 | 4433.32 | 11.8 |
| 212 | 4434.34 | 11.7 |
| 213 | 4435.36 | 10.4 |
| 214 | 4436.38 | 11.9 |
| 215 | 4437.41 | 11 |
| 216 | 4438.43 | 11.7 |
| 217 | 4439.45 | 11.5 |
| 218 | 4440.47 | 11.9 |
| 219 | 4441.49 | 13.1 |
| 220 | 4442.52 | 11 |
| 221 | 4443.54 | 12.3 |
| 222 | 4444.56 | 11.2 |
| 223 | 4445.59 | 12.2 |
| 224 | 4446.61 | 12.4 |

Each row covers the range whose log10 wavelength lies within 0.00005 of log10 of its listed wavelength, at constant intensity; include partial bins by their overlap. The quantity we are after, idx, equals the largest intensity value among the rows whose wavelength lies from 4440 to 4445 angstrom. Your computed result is 13.1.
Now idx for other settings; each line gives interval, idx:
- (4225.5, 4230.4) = 8.83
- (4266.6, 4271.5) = 11.3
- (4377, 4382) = 11.2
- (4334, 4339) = 12.8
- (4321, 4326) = 13.5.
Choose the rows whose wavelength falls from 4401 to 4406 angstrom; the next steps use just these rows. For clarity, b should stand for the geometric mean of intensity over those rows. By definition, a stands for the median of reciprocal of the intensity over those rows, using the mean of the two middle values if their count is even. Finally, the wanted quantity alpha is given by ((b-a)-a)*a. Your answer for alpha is 0.988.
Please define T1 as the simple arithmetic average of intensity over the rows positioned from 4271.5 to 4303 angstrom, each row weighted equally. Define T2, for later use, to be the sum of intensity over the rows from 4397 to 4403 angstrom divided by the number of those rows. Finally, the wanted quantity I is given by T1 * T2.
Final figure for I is 94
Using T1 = 8.4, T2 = 11.2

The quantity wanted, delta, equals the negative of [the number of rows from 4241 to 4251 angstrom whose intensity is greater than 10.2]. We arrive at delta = -2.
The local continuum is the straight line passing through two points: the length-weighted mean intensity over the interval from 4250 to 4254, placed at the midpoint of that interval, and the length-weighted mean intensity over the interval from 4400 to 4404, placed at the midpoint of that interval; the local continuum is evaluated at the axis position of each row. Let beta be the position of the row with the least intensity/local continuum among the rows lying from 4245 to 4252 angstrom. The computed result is 4245.50 angstrom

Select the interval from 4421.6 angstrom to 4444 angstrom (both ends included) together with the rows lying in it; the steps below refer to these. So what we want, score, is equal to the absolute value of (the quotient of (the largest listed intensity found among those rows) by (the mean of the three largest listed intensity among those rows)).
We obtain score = 1.05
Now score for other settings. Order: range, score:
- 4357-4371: 1.03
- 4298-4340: 1.05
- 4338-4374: 1.02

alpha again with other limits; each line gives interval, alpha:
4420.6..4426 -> 0.945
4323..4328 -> 0.987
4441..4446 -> 0.965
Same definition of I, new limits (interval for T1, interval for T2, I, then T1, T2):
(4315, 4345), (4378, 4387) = 105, 10.6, 9.9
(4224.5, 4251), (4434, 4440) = 109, 9.6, 11.4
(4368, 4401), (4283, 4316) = 85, 10.4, 8.1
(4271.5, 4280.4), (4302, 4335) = 84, 8.7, 9.7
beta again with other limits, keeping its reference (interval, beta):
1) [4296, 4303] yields 4302.58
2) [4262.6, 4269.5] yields 4265.10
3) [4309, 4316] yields 4310.51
